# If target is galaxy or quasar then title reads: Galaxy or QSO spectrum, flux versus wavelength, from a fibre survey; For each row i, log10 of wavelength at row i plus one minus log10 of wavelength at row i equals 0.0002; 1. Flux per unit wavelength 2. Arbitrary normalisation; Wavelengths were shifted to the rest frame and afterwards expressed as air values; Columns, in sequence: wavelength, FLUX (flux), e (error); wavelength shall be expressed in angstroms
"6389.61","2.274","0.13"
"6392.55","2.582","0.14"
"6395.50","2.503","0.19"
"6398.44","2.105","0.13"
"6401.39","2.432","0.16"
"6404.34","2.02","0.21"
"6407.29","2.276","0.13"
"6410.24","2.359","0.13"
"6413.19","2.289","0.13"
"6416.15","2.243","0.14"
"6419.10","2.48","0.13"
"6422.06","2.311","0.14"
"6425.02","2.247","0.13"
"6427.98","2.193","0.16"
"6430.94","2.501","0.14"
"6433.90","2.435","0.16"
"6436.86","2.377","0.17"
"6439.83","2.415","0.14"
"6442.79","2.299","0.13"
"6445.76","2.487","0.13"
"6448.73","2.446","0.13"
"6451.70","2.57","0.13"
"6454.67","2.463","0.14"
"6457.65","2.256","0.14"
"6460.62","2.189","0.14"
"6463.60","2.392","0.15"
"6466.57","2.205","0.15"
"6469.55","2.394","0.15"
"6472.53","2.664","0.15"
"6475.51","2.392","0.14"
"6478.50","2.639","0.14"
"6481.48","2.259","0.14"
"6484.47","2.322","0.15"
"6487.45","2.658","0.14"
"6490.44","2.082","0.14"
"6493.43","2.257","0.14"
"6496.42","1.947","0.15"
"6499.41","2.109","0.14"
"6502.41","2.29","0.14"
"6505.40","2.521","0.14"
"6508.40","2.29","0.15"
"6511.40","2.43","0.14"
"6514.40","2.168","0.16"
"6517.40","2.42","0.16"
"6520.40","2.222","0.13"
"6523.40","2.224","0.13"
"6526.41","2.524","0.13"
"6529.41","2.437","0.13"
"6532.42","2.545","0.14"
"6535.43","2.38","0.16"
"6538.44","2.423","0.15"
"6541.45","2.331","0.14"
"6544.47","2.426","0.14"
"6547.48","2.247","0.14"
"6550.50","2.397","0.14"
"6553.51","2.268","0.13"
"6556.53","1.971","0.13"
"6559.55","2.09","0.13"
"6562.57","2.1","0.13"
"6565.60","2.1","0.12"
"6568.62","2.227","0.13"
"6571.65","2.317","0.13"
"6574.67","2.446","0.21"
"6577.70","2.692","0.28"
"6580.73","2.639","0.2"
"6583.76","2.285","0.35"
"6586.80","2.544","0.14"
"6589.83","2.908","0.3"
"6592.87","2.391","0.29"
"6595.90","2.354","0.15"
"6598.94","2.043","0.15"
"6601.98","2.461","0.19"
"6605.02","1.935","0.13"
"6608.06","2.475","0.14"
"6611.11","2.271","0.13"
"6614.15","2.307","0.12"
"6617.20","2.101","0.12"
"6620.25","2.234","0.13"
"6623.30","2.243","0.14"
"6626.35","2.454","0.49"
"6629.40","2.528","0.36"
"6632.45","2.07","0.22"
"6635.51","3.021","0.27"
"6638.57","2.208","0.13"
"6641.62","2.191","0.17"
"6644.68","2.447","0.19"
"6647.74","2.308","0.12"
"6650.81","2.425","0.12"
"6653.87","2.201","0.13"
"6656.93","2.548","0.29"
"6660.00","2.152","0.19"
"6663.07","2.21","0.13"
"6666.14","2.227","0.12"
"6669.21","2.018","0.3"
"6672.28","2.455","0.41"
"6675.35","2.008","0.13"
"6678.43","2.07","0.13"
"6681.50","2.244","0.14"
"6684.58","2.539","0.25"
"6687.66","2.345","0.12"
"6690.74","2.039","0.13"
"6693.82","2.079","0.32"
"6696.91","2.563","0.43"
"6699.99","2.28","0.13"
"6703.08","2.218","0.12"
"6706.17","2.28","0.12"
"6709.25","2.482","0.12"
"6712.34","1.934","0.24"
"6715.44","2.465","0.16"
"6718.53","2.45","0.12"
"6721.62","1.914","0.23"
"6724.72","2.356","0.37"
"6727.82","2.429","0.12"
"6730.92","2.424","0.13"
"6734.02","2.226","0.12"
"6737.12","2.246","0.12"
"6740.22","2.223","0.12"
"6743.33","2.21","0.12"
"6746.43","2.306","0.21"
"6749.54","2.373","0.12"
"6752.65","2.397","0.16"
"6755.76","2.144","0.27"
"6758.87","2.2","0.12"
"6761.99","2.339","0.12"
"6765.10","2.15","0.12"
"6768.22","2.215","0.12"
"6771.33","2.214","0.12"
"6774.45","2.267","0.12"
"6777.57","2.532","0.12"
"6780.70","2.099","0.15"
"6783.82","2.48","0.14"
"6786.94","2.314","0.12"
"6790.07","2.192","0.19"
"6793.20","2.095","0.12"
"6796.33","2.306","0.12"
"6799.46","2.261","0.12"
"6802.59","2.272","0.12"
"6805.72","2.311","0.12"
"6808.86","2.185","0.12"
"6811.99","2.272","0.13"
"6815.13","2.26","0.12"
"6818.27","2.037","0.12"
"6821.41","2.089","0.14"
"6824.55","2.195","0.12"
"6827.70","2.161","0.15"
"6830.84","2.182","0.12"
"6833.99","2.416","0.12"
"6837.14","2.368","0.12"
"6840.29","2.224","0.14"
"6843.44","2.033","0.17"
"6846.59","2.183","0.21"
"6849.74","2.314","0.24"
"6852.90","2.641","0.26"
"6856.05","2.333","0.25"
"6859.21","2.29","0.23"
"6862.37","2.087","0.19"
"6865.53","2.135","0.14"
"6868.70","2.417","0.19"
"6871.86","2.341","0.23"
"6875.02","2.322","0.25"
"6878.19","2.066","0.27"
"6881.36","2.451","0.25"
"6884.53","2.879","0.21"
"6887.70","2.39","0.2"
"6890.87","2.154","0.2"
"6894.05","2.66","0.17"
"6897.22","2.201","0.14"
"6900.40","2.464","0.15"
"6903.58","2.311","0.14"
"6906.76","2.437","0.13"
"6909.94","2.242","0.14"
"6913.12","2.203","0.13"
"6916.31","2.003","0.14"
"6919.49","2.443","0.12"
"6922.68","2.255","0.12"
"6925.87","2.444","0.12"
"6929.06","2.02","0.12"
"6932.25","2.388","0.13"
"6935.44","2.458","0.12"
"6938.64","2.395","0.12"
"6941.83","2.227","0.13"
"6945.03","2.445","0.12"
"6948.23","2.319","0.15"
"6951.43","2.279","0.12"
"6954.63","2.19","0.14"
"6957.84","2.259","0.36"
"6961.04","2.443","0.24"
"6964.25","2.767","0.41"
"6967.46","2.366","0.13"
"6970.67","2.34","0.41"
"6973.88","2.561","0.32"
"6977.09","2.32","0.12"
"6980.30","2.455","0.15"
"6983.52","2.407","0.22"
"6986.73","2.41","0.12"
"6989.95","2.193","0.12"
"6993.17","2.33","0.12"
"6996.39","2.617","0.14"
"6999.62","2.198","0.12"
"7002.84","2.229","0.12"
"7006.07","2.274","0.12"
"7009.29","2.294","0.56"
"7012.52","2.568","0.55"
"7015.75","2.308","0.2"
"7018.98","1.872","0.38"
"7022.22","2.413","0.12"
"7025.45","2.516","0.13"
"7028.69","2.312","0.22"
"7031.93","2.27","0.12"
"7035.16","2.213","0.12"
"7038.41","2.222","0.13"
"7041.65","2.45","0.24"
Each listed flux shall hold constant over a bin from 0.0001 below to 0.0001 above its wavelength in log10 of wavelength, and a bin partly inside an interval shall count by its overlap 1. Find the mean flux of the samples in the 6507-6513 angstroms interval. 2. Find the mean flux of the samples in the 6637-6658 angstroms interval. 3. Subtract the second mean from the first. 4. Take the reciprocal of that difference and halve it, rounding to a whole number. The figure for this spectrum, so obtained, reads 18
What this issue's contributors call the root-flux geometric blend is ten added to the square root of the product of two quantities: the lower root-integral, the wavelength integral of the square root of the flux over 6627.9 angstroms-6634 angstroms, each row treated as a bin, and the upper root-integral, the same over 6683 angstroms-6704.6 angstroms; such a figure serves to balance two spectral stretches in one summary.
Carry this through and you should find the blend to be 27.4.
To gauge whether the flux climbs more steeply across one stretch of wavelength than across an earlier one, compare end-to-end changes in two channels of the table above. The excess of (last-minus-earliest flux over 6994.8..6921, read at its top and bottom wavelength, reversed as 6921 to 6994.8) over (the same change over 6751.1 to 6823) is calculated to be 0.4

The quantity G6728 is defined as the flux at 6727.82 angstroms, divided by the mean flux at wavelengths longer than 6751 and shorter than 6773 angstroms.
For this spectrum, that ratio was 1.09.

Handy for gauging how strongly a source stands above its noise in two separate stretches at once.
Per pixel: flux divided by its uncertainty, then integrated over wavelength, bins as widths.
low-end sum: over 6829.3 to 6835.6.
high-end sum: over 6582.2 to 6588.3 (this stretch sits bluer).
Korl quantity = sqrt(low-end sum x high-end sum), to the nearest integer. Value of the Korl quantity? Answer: 95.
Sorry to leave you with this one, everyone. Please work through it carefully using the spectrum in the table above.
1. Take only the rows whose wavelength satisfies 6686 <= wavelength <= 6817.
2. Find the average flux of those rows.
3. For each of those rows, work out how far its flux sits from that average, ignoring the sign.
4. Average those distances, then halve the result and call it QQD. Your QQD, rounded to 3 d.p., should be 0.055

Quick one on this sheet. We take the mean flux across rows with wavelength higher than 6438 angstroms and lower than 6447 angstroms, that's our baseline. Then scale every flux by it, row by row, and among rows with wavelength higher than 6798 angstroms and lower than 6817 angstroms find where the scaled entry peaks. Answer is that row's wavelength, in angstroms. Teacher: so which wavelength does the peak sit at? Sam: 6805.72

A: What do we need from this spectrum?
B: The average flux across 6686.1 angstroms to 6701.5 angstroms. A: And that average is 2.26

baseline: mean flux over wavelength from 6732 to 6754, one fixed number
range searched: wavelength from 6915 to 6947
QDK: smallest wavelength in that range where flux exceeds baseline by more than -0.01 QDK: 6919.49 angstroms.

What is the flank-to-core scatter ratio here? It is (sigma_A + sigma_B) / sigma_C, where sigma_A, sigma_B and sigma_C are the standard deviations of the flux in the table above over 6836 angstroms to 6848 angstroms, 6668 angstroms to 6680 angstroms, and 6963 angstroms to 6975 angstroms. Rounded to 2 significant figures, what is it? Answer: 1.8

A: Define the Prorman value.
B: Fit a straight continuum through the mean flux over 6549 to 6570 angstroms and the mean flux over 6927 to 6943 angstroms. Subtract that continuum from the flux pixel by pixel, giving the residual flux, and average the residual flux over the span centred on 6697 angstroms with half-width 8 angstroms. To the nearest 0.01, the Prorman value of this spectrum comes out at 0.02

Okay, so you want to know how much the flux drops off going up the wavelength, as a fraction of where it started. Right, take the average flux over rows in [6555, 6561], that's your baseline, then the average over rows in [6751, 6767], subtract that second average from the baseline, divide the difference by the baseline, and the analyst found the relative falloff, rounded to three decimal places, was -0.106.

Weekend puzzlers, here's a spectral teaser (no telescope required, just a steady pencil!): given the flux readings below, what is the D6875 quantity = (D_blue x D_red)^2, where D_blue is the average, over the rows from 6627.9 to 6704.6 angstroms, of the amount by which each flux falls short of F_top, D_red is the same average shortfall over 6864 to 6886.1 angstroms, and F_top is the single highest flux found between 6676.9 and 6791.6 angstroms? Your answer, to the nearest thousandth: 0.003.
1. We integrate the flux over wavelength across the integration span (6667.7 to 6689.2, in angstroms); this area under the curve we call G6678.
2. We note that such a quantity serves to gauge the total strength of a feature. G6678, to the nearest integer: 48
